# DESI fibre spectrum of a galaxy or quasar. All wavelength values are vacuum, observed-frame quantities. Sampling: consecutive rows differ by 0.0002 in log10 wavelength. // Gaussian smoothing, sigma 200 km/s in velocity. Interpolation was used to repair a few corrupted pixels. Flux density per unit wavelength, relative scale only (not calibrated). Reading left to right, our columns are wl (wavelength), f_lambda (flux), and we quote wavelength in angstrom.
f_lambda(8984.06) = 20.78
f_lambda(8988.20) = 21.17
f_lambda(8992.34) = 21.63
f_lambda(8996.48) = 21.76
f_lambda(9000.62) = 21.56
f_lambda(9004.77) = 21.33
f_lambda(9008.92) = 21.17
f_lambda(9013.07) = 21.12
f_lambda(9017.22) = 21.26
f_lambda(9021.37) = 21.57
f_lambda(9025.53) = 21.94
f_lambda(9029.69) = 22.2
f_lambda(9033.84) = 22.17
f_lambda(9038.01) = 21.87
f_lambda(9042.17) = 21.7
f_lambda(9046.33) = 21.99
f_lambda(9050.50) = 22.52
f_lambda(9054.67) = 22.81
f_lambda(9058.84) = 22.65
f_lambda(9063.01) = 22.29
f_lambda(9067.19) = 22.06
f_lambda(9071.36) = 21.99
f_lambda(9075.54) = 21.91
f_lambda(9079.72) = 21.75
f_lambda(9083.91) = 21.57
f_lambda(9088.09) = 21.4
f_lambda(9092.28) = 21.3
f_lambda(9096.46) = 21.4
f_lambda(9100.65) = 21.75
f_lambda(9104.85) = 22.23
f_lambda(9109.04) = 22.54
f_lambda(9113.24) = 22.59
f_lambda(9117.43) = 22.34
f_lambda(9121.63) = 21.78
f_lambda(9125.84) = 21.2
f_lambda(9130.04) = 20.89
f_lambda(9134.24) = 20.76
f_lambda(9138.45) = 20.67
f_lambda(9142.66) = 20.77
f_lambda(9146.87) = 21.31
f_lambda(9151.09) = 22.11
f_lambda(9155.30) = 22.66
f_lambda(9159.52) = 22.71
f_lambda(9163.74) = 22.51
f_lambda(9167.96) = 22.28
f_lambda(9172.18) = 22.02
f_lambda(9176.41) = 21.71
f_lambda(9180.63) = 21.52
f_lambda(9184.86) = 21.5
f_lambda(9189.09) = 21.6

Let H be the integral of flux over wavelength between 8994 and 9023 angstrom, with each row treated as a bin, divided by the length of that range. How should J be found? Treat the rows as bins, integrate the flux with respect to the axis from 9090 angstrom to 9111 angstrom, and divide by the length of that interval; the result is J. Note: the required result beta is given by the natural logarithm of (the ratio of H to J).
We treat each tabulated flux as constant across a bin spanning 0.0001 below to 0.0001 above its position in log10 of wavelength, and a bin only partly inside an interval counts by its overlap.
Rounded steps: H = 21.4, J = 21.8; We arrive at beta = -0.02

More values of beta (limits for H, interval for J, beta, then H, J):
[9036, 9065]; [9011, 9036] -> 0.03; 22.3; 21.7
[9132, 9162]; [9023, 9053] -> -0.02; 21.6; 22.1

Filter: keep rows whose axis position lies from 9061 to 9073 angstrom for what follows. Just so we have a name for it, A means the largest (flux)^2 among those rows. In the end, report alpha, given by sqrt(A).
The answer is 22.3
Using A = 497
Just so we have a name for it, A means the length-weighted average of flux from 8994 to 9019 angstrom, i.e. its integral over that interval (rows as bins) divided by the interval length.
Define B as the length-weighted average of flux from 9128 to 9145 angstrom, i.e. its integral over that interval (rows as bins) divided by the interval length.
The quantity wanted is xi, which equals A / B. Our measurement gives 1.03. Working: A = 21.37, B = 20.8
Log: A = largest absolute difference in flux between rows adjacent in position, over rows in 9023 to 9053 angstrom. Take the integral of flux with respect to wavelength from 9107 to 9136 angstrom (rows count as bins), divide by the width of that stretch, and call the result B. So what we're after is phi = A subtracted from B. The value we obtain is 21.2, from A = 0.530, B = 21.7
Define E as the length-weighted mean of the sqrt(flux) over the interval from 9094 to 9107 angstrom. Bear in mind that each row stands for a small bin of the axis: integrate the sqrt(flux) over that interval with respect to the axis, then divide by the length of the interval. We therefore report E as 4.668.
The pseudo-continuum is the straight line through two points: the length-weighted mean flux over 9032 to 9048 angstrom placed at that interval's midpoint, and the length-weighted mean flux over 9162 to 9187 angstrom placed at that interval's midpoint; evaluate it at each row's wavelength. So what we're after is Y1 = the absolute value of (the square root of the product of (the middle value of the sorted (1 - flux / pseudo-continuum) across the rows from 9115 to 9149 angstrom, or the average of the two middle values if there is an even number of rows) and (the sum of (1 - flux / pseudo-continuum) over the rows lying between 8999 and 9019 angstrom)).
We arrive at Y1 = 0.076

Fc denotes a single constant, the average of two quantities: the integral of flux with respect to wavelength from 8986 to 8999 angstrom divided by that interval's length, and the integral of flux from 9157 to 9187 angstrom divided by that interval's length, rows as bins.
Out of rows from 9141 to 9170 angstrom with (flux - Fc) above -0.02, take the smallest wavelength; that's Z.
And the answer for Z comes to 9151.09 angstrom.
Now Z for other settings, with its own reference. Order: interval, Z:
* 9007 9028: 9025.53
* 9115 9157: 9117.43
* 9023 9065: 9025.53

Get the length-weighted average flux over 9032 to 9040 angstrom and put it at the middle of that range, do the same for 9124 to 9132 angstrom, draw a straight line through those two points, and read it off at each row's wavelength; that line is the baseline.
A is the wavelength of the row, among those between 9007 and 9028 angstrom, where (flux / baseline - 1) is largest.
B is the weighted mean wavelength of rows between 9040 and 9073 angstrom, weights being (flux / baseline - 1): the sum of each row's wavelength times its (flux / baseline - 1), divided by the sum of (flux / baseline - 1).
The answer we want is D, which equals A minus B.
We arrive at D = -34.1 angstrom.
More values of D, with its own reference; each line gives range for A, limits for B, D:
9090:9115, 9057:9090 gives 47.2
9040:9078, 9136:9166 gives -103.6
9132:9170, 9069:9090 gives 84.9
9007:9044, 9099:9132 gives -77.9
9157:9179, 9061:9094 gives 91.6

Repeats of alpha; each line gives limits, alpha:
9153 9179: 22.7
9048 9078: 22.8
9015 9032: 22.2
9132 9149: 21.3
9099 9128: 22.6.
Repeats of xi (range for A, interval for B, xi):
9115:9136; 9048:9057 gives 0.95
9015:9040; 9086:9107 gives 1.01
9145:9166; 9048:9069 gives 0.99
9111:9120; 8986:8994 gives 1.05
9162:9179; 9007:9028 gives 1.03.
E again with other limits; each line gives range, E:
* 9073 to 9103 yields 4.646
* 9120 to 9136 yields 4.599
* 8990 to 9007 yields 4.643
